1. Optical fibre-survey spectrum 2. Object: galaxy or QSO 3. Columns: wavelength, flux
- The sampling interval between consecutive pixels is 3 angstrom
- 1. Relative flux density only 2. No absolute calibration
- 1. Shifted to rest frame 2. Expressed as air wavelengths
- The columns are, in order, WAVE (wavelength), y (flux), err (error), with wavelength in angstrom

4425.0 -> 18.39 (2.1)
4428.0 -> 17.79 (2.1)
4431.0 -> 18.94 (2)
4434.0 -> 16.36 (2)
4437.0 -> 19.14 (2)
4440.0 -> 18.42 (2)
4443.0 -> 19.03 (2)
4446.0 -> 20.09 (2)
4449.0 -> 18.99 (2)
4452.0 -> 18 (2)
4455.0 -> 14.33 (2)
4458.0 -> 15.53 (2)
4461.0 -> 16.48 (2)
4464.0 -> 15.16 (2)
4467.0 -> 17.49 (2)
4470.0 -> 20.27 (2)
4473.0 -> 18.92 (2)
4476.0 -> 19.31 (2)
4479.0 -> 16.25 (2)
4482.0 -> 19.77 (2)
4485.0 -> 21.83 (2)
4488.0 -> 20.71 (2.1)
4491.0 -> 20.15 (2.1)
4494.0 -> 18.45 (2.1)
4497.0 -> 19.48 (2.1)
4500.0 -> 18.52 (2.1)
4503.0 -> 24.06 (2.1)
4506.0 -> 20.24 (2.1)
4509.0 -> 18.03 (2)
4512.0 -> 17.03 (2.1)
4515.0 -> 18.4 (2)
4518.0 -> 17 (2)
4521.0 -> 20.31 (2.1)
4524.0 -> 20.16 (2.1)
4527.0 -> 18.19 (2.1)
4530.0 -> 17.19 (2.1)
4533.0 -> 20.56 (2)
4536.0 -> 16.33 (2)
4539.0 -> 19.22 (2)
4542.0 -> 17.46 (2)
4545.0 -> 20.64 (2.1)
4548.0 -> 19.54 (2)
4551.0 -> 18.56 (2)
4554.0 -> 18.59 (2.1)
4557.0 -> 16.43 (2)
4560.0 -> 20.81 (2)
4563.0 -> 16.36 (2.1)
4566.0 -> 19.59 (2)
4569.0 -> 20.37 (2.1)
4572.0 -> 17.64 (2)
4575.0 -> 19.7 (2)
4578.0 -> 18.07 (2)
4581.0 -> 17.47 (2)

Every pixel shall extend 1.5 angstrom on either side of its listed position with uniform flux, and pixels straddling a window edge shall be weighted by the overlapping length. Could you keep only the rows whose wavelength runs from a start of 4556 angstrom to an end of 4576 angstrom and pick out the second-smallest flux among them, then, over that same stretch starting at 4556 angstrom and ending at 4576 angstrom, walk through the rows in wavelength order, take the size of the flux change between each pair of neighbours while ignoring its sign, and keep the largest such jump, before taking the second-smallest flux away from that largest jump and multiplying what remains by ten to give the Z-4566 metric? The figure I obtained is -120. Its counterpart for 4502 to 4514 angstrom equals -142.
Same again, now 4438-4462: -119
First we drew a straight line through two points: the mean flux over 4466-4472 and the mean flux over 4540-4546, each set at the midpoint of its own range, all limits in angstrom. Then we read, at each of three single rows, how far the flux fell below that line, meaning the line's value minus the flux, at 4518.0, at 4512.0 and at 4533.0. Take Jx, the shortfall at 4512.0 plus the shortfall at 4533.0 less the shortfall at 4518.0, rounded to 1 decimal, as -1.6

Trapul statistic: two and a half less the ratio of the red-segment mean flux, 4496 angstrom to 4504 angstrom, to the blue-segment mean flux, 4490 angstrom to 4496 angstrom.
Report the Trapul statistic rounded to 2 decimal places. 1.43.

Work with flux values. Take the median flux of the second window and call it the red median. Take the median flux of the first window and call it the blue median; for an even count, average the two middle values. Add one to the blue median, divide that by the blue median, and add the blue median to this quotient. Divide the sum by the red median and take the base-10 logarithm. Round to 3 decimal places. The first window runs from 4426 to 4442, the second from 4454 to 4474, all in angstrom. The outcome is 0.073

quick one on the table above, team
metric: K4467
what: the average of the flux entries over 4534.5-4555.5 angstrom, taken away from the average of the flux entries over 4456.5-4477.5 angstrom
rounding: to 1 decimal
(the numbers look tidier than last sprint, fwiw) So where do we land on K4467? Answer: -1.0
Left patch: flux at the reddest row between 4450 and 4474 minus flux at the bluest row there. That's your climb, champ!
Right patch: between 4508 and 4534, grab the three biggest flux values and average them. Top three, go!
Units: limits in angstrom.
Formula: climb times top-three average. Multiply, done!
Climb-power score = 19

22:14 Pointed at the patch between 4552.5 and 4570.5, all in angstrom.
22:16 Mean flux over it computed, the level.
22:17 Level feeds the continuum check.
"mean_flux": 18.7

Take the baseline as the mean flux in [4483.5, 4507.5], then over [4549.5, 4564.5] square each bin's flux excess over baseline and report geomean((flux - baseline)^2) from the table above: 3.4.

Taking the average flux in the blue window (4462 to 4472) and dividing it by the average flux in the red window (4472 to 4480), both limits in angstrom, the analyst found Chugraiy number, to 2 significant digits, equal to 0.97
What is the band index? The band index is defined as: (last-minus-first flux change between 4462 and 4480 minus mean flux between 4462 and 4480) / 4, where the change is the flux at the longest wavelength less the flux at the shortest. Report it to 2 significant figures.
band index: -4.2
